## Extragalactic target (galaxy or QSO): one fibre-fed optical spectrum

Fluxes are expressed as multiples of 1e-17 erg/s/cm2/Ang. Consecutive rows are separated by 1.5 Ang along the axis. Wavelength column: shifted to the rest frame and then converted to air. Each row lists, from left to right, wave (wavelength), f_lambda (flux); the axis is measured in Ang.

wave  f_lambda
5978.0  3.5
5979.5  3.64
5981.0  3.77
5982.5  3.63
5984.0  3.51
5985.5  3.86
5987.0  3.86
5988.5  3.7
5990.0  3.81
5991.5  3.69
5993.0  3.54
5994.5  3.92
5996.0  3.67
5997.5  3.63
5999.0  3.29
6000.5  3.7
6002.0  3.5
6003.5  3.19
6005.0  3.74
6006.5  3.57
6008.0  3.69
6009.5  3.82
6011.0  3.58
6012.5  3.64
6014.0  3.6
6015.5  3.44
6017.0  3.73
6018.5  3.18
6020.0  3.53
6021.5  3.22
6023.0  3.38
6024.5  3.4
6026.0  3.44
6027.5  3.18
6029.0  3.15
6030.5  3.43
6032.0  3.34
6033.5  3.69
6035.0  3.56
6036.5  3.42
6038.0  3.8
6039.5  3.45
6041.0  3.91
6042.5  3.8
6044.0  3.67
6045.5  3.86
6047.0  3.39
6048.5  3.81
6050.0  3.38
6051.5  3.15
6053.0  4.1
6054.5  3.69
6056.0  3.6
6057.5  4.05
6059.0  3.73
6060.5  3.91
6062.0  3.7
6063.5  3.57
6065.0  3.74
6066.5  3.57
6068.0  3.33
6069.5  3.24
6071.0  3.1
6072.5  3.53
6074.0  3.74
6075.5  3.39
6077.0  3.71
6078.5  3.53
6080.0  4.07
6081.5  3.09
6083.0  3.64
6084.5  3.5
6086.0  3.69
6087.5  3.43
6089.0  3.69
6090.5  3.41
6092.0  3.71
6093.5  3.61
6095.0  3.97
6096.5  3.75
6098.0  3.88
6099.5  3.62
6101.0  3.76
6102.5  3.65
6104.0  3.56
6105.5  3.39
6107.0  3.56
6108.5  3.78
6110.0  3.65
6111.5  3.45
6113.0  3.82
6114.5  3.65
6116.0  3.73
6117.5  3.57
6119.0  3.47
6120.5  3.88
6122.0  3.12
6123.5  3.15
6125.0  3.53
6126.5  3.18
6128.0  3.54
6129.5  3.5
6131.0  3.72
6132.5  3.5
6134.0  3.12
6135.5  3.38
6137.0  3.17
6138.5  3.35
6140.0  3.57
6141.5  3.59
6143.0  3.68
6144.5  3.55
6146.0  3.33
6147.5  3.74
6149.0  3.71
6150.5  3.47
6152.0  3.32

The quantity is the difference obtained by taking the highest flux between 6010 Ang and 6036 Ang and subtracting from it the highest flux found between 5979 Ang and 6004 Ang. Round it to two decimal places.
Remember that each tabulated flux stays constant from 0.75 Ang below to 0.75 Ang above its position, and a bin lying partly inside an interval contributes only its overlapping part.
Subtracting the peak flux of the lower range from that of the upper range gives -0.19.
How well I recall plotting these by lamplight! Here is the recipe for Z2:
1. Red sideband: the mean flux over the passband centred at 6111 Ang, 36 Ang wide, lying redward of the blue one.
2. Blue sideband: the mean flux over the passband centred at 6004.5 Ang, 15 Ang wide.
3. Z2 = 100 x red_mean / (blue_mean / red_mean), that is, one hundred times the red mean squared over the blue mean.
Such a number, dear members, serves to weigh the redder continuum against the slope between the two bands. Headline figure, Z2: 362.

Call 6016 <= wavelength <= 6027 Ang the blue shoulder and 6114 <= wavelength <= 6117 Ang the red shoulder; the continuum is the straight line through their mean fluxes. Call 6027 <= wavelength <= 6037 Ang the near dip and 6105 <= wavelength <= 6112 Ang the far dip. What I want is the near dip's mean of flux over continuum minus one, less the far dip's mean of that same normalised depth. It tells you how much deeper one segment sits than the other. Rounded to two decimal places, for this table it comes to 0.01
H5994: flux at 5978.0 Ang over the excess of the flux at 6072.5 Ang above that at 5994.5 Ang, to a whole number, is -9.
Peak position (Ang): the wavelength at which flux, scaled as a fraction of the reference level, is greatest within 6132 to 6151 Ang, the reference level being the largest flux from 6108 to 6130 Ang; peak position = 6147.5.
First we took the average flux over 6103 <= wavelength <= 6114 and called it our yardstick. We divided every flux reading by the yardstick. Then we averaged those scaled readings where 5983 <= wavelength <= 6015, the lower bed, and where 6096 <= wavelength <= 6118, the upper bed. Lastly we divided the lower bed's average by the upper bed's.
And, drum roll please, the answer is 1.00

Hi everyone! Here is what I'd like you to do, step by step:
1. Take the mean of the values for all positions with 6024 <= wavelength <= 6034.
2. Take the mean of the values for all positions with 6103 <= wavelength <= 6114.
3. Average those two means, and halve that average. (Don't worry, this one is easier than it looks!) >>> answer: 1.74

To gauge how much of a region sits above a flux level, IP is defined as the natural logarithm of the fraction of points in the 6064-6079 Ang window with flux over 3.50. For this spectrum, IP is -0.5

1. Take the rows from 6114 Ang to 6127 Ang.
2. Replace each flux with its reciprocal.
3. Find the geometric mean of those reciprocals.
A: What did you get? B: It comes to 0.289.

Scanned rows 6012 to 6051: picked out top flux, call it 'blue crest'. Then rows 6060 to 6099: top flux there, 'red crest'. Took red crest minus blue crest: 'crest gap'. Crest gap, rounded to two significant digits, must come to 0.16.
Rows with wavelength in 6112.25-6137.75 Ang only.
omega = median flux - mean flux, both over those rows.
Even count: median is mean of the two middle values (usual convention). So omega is 0.028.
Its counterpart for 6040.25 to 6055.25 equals 0.069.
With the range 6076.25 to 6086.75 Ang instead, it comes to 0.036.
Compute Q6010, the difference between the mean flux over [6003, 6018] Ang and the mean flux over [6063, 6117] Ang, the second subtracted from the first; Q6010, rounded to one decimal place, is 0.0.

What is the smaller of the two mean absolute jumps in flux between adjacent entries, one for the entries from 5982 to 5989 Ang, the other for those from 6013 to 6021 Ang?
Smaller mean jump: 0.16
